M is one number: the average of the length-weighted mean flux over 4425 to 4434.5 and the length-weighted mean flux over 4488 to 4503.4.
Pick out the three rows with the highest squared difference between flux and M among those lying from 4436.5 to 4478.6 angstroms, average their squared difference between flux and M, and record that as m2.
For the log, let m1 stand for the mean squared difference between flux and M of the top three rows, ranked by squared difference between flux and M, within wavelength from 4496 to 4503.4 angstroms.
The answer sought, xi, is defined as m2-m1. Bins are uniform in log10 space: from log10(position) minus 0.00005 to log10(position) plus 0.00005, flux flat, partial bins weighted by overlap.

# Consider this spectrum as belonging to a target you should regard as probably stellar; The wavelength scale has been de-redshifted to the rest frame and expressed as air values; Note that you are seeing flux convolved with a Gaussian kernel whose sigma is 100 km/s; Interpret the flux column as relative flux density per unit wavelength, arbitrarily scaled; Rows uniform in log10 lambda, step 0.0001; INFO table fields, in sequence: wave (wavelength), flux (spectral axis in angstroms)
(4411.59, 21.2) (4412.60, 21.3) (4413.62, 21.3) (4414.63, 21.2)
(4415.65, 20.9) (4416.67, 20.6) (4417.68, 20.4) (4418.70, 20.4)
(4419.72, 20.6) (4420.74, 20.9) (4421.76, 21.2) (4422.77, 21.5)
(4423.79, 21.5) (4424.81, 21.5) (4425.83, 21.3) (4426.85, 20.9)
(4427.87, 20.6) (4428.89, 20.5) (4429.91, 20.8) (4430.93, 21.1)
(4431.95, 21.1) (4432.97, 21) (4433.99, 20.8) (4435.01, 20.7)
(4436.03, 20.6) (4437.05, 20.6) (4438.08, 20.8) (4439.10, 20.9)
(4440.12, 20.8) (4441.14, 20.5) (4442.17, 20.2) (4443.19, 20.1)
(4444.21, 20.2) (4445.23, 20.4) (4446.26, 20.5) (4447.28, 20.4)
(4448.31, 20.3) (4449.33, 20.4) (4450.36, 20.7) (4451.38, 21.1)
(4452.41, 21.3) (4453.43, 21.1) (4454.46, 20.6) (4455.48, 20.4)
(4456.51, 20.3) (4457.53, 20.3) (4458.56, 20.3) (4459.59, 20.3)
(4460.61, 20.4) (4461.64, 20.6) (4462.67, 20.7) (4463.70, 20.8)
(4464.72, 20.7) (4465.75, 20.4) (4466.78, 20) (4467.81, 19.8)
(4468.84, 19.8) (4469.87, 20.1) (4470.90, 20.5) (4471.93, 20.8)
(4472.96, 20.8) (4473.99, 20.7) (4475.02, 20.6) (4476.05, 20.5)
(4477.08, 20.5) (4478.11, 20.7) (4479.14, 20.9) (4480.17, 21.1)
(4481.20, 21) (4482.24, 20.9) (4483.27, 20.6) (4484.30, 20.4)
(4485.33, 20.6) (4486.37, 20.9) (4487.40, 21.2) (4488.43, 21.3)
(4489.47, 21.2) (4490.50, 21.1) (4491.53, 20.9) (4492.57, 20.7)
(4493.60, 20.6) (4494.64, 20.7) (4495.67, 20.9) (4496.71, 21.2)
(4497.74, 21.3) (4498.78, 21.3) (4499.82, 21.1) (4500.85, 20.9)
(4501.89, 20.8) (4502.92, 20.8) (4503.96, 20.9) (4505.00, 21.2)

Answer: 1.1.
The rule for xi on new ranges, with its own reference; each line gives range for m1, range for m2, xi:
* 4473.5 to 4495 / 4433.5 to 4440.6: -0.1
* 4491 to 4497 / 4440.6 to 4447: 0.5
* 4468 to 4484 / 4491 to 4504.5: -0.6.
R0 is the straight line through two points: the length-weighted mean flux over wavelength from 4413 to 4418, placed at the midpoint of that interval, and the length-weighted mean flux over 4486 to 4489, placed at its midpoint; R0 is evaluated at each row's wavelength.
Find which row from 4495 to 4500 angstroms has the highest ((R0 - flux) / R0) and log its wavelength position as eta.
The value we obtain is 4495.67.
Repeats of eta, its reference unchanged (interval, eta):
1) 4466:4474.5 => 4468.84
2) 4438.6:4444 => 4443.19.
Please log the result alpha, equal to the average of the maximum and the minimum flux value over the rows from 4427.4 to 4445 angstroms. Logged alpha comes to 20.6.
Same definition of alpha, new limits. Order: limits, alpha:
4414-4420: 20.8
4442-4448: 20.3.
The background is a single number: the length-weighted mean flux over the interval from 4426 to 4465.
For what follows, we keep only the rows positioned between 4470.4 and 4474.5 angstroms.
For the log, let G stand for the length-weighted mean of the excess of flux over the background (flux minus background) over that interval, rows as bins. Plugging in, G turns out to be 0.07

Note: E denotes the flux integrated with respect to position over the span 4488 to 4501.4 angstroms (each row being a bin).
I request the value 281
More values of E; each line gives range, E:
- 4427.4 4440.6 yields 274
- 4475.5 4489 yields 281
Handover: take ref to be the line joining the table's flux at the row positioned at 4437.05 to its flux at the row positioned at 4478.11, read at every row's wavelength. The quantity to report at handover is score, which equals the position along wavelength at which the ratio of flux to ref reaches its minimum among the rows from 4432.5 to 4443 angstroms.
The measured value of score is 4442.17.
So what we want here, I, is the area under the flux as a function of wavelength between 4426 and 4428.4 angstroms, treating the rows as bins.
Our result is 50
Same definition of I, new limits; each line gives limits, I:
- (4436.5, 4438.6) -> 43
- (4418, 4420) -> 41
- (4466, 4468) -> 40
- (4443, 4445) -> 41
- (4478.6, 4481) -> 50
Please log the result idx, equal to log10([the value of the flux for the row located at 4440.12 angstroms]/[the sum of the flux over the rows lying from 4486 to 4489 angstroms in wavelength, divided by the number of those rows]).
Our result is -0.007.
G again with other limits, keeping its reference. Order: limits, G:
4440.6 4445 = -0.37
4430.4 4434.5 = 0.36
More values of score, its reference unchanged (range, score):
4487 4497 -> 4493.60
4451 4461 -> 4459.59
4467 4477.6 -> 4468.84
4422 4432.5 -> 4428.89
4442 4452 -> 4443.19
